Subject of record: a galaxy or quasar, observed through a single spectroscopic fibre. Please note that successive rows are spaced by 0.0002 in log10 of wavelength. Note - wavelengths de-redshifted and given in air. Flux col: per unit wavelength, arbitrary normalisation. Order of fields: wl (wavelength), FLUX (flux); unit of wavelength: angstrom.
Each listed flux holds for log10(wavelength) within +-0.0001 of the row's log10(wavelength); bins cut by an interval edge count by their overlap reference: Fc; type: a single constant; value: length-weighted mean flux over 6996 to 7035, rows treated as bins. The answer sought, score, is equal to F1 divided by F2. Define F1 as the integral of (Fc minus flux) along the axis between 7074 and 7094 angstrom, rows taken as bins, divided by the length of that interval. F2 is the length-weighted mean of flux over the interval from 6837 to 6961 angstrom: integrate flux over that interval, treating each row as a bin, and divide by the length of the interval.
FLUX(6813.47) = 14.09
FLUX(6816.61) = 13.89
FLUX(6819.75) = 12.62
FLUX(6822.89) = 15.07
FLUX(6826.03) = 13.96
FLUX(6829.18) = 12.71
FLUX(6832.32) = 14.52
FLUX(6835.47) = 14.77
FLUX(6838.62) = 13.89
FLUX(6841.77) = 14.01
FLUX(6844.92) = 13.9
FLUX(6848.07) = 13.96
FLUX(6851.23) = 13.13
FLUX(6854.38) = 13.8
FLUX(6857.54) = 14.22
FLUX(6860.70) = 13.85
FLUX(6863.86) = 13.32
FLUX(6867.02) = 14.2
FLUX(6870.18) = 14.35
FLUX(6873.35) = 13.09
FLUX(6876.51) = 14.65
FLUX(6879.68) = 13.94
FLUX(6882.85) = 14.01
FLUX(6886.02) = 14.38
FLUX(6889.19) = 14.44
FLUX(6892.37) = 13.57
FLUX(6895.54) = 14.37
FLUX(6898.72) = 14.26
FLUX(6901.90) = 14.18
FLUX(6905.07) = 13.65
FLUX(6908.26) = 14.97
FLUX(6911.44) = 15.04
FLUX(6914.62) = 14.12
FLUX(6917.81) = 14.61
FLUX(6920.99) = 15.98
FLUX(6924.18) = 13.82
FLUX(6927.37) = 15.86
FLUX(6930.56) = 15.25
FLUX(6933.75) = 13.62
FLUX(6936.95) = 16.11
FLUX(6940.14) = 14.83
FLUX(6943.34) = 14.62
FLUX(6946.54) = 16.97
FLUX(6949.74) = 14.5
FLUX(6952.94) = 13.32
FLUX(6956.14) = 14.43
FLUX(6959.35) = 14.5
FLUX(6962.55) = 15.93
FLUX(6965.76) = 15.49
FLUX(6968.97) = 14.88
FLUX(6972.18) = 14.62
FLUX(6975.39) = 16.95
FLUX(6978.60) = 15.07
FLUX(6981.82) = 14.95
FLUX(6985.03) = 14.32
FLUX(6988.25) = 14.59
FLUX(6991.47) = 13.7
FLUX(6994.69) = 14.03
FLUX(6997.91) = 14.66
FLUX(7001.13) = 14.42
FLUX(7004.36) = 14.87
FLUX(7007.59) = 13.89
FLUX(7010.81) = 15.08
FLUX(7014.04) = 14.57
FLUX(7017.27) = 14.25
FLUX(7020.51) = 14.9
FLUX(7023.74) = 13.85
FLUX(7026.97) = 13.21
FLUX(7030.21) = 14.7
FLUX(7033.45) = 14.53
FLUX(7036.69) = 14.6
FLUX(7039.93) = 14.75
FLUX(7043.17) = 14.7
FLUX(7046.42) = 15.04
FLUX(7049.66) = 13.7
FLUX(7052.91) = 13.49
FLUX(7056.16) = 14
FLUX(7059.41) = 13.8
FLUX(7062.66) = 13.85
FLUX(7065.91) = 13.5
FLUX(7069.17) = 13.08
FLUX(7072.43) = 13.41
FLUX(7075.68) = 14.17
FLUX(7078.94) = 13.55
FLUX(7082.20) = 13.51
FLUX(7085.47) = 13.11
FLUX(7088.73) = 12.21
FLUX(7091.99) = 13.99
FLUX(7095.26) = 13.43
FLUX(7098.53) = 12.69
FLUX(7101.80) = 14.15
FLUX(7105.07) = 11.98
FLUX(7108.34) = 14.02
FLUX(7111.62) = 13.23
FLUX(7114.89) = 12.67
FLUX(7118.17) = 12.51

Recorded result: 0.07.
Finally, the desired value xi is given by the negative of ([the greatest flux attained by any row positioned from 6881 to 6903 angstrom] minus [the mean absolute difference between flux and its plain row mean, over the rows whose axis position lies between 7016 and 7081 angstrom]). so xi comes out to -13.9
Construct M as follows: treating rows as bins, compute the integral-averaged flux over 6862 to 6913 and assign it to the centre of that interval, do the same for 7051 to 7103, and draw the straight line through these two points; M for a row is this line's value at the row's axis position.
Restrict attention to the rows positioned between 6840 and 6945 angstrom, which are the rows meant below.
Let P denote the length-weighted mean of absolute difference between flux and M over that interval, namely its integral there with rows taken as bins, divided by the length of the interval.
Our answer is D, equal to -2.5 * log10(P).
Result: 0.5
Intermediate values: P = 0.60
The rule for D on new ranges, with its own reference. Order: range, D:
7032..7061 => 0.4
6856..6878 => 0.9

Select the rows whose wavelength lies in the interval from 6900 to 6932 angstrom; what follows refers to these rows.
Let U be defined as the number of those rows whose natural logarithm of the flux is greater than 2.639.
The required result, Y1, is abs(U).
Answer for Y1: 8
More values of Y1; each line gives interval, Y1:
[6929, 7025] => 25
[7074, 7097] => 1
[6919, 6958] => 9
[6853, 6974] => 28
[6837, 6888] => 7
